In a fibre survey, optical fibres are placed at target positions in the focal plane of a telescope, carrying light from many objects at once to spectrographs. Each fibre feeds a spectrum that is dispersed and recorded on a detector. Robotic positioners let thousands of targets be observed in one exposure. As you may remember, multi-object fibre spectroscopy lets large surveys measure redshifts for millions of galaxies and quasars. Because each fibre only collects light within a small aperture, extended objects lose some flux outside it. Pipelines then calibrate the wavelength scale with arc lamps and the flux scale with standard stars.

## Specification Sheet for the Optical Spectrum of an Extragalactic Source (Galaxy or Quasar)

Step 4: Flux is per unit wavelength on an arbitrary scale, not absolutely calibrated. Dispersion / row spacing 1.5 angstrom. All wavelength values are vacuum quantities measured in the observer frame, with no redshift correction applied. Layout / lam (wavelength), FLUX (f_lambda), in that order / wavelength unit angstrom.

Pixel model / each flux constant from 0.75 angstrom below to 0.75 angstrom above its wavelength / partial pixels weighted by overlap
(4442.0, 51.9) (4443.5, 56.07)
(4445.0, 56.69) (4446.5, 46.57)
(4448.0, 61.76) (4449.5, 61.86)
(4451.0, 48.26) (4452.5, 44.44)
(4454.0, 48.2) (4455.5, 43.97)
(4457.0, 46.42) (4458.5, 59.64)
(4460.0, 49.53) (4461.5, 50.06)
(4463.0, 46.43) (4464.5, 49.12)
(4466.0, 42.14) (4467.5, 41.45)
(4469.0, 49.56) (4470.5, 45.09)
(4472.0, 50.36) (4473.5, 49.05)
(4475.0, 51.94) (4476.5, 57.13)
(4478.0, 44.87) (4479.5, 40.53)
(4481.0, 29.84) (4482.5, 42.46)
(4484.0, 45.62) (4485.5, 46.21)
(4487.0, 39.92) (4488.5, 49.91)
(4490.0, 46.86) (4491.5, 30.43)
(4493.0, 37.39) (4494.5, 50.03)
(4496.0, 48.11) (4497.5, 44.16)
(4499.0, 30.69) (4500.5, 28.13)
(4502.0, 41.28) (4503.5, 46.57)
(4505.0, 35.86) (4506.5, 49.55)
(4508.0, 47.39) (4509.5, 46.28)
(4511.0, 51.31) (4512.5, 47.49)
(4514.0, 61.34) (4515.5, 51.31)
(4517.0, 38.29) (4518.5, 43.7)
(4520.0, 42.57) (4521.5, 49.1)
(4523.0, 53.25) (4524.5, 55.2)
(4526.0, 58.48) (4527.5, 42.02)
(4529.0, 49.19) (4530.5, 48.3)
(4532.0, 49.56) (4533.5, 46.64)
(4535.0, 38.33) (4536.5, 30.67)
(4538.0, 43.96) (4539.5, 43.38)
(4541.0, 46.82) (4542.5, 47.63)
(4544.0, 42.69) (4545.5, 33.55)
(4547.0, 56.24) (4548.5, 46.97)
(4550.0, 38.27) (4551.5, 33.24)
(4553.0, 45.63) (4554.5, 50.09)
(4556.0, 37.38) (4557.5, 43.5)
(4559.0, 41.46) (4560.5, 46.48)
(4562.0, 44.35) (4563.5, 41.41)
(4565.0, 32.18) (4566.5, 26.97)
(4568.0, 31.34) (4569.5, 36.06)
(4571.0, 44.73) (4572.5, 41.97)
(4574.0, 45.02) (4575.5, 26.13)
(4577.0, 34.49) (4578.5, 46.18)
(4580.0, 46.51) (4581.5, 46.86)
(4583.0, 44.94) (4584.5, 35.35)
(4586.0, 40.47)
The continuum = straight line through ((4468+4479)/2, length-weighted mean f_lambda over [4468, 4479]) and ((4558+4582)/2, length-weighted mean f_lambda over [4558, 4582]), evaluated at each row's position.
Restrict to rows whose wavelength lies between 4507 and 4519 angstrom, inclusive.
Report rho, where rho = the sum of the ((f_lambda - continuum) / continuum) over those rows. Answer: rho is 0.6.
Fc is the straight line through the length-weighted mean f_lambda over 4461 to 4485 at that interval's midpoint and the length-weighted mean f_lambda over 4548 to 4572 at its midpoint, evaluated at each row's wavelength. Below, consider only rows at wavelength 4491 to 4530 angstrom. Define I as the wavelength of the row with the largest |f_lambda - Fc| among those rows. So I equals 4514.0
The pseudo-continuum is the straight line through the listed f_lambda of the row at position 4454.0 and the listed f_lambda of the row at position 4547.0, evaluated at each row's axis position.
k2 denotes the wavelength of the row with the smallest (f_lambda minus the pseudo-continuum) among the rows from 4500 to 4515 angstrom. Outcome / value 4500.5 angstrom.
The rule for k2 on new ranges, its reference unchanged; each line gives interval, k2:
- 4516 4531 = 4517.0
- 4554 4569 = 4566.5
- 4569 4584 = 4575.5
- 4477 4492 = 4491.5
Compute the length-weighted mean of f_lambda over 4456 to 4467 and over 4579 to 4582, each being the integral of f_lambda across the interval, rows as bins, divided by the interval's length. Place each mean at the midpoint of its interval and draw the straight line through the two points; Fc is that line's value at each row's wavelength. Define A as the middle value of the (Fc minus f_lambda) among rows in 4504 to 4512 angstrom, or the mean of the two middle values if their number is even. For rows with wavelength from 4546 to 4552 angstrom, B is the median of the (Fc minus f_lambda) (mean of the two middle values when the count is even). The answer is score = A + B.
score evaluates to 5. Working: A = 0.5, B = 5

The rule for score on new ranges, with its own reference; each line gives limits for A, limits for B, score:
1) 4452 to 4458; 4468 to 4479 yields 3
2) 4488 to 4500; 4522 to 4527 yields -5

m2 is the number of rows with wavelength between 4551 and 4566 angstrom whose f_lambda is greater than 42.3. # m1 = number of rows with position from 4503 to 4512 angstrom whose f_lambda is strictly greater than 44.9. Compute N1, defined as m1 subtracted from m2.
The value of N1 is 0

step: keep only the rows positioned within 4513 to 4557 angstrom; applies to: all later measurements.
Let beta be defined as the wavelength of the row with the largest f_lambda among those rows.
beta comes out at 4514.0 angstrom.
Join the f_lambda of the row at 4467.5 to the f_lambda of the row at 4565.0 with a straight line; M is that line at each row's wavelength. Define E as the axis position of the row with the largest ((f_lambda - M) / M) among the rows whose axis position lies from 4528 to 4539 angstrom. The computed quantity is 4532.0 angstrom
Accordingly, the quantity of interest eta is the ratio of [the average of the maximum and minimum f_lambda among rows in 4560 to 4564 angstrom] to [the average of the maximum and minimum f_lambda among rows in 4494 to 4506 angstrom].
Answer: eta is 1.1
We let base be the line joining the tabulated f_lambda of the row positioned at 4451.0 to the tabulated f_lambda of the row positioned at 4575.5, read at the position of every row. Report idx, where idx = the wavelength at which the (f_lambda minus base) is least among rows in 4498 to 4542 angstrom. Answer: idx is 4500.5 angstrom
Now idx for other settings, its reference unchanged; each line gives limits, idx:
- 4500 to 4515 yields 4500.5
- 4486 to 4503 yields 4500.5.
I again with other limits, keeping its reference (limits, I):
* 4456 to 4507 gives 4500.5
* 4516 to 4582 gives 4526.0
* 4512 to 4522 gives 4514.0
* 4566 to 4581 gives 4575.5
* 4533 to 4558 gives 4547.0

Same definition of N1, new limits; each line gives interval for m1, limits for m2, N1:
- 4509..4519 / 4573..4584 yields 0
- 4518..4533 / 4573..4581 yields -4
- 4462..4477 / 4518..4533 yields 1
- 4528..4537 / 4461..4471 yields 1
